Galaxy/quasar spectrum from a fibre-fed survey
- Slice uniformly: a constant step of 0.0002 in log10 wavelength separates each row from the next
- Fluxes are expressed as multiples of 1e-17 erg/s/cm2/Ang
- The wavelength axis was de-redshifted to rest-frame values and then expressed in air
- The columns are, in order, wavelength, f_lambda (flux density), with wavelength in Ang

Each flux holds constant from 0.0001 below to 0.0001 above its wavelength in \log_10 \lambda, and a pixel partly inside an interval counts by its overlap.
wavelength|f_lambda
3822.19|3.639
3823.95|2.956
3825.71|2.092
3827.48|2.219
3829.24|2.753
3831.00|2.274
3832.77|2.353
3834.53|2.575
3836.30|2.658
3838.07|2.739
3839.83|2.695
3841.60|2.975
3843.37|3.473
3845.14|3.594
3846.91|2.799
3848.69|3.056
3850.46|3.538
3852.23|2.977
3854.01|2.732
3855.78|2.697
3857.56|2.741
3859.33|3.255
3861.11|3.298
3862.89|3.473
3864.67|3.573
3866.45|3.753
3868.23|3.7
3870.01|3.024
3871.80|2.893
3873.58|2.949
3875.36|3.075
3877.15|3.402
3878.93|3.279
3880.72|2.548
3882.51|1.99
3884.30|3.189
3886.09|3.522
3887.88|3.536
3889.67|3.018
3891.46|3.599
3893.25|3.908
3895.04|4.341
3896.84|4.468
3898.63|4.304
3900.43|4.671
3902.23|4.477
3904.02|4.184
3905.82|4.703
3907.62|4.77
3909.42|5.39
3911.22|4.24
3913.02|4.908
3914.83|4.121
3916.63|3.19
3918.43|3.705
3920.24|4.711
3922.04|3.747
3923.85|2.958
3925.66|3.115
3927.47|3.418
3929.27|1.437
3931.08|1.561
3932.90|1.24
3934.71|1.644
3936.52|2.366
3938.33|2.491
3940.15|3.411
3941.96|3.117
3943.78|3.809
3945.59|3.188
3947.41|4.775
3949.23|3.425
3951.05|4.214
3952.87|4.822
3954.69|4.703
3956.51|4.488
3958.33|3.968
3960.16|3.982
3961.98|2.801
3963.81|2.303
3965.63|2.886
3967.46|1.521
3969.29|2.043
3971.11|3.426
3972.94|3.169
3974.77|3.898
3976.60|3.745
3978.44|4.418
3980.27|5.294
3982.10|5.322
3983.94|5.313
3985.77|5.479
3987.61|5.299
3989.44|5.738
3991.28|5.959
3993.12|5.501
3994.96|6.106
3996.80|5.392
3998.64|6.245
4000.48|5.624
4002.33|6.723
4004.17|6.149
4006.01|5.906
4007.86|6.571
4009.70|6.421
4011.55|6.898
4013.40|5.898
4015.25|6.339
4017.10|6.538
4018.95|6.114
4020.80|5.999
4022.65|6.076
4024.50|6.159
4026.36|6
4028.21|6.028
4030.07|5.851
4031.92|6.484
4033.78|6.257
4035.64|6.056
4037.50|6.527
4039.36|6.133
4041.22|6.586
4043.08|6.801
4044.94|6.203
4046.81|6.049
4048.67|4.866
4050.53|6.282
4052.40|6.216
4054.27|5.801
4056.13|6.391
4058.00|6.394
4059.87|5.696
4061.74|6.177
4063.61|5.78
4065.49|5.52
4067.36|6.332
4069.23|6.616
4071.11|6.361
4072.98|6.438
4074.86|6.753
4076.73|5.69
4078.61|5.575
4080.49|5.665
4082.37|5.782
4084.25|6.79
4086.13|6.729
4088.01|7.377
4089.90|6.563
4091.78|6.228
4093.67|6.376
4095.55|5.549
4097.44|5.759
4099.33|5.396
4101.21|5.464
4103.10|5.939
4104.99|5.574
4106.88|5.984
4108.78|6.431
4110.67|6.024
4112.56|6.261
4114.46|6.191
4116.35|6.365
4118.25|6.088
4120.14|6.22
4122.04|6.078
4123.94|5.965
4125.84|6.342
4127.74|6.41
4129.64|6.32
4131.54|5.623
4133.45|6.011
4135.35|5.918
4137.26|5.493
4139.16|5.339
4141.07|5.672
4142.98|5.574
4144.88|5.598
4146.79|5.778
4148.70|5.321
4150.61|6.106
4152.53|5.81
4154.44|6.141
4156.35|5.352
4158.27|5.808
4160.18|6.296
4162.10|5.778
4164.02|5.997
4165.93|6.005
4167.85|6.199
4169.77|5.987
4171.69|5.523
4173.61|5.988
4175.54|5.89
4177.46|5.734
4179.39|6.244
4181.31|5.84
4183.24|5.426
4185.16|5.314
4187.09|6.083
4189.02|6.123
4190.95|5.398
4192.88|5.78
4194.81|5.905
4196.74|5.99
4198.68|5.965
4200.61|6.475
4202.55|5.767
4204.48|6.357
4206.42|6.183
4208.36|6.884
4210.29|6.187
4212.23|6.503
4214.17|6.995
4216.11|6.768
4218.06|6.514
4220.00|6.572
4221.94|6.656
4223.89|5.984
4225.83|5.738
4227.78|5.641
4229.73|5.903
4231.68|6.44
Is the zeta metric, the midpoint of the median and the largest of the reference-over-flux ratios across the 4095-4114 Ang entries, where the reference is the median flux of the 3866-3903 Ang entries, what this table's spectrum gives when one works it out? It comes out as 0.63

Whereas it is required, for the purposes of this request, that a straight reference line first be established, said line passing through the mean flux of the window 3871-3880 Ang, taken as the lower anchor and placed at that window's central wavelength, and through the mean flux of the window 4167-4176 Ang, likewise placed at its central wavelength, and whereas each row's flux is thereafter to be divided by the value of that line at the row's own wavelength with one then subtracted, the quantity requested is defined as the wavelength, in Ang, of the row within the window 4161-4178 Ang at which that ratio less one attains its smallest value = 4171.69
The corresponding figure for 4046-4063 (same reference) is 4048.67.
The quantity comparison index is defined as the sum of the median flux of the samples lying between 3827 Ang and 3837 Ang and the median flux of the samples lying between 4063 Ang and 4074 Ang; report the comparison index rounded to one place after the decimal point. 8.8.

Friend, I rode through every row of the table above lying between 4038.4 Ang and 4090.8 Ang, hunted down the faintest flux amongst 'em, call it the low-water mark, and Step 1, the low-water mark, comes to 4.866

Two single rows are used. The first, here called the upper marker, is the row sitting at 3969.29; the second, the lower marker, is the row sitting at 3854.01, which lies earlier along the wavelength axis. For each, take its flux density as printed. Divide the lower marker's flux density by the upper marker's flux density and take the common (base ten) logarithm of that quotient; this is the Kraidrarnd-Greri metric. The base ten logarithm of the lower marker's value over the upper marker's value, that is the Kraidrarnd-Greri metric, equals 0.13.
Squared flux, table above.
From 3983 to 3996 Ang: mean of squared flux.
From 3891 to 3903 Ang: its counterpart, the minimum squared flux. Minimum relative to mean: 0.41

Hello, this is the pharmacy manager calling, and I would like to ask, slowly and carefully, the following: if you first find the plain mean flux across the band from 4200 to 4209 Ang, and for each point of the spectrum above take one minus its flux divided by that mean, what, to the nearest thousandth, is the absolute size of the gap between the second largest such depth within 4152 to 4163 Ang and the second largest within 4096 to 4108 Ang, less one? -0.950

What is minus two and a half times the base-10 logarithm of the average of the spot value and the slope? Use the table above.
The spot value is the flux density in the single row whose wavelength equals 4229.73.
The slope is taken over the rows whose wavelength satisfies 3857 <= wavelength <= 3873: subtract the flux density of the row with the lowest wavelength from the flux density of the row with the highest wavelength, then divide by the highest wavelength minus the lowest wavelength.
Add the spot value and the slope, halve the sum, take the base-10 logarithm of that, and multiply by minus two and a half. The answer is -1.18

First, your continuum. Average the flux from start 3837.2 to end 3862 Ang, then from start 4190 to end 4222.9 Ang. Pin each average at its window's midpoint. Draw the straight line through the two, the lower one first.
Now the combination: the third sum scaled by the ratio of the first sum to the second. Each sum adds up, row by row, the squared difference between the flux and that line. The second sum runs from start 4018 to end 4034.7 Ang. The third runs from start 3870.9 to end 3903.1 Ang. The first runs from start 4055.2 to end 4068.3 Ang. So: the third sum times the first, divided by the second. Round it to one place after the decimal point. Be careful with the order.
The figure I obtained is 3.6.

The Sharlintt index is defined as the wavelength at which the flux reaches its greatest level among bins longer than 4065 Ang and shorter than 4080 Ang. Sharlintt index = 4074.86 Ang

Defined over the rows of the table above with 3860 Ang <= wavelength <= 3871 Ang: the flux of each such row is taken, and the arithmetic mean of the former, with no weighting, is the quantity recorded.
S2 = 3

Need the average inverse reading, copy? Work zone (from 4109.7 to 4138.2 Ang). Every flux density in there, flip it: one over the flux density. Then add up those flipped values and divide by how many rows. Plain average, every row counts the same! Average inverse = 0.165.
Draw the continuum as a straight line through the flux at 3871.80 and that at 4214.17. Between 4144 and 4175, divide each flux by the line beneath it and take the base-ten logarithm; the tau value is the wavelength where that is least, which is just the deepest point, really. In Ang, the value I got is 4156.35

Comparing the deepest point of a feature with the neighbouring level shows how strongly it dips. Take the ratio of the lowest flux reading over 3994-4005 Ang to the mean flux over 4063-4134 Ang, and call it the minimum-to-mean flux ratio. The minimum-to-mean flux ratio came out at 0.88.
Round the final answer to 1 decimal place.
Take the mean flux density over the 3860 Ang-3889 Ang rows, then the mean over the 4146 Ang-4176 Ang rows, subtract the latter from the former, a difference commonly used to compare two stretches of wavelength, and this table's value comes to -2.7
